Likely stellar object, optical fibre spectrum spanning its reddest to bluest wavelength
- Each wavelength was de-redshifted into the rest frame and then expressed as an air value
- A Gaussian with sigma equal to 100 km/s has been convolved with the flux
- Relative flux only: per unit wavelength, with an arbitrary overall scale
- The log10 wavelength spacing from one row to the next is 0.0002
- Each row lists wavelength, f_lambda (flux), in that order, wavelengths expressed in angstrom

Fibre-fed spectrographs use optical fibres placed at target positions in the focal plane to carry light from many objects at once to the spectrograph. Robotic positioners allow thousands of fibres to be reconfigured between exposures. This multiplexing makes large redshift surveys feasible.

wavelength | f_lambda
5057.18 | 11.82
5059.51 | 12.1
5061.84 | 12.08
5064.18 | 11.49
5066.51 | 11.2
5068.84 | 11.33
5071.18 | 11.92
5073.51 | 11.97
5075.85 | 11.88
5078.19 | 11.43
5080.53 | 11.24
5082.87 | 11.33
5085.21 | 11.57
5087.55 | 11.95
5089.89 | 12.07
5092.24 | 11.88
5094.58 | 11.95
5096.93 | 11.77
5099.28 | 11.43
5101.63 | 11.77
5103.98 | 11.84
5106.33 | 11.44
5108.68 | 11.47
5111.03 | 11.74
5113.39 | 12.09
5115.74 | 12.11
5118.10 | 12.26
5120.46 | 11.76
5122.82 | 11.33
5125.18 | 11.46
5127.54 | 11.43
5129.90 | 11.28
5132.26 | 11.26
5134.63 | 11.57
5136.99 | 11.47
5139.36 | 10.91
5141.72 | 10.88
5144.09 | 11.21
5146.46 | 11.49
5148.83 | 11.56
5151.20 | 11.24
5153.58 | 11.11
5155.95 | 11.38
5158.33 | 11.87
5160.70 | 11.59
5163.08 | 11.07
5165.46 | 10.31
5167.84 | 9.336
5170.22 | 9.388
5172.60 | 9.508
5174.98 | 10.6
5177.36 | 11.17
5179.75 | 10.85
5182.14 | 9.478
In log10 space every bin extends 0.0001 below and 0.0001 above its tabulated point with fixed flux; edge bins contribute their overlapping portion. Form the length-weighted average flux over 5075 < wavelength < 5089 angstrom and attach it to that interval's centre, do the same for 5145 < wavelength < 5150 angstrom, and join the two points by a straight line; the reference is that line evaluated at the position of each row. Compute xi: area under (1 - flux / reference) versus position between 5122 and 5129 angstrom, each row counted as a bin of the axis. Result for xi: 0.08 angstrom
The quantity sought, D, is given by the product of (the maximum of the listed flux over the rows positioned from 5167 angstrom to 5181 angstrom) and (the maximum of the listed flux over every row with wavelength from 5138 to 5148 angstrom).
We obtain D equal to 128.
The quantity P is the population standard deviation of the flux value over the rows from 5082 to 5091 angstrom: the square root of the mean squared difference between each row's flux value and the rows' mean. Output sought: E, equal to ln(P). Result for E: -1.2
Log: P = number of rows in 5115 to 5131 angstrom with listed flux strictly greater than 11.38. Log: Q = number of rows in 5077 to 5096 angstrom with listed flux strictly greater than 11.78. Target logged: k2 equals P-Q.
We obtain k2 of 1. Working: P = 5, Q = 4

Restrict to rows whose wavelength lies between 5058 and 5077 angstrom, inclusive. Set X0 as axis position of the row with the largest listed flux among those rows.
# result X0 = 5059.51 angstrom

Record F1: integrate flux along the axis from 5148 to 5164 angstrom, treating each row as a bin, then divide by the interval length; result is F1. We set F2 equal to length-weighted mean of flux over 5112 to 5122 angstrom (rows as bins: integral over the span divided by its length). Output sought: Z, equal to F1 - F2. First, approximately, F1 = 11.4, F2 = 12.0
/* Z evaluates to -0.6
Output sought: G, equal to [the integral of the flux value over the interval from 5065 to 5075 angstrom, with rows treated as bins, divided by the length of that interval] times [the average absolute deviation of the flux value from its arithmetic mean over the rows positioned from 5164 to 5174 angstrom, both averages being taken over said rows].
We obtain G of 3.9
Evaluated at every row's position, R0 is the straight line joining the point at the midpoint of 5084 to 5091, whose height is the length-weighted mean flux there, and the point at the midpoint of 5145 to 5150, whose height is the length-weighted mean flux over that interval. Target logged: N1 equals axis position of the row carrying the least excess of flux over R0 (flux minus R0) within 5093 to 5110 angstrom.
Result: 5099.28 angstrom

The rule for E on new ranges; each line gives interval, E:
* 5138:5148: -1.4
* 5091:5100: -1.6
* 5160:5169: -0.2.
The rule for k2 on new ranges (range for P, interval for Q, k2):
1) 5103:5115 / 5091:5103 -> 3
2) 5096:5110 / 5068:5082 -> 3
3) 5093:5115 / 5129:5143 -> 9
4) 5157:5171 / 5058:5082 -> -3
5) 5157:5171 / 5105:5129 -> -1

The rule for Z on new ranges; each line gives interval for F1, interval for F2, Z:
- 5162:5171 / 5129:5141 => -1.2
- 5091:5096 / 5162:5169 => 1.7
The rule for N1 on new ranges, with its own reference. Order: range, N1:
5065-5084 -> 5066.51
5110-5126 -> 5122.82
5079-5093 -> 5080.53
